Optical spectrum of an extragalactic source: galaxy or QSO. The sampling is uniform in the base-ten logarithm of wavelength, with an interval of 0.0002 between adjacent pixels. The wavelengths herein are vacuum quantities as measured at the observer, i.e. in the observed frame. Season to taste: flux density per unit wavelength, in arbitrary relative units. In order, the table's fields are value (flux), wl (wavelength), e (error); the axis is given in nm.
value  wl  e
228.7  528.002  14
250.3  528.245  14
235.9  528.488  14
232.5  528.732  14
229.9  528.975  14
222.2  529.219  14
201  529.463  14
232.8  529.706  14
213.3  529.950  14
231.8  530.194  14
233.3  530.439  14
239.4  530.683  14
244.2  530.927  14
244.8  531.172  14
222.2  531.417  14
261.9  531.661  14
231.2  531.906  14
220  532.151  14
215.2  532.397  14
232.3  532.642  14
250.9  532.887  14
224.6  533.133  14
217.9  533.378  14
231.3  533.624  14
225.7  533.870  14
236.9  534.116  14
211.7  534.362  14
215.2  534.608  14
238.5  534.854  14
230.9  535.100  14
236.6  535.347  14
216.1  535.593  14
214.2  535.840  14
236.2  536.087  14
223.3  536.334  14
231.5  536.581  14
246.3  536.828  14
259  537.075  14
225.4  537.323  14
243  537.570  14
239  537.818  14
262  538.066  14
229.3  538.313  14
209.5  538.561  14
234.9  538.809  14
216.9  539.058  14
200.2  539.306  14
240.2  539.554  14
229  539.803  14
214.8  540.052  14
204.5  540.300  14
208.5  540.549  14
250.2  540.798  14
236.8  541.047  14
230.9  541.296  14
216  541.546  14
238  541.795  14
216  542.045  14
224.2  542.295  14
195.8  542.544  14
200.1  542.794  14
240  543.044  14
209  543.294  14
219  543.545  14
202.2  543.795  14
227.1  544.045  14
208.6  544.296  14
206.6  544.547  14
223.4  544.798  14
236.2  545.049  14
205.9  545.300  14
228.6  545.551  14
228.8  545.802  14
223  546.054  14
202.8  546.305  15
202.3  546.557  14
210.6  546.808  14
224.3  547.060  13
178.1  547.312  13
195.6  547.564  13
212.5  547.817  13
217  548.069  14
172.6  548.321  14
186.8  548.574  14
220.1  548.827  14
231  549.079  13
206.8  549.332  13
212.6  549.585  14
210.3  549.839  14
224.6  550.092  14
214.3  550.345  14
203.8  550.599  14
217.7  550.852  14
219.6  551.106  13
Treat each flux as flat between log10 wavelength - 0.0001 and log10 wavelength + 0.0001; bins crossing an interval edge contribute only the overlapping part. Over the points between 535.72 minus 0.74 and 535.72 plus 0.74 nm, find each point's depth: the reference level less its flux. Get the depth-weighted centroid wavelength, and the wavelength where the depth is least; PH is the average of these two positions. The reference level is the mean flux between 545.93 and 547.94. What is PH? 535.51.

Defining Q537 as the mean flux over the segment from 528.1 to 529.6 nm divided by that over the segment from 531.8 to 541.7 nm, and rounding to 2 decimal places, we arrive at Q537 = 1.00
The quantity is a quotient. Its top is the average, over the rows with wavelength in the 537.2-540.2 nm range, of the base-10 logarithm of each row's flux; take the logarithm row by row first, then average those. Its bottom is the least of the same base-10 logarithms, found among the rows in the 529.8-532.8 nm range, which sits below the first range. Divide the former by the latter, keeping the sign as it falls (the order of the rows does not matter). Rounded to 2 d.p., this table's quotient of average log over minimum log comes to 1.01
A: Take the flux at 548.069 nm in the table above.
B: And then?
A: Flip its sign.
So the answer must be -217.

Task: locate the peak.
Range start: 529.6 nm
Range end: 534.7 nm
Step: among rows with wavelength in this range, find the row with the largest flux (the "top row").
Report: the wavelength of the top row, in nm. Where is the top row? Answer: 531.661 nm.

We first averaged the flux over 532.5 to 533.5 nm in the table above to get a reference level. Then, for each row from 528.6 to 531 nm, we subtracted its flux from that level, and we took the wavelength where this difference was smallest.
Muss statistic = 530.927 nm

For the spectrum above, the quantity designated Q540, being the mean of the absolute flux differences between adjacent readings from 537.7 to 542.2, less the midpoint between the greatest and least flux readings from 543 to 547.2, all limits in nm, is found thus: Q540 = -201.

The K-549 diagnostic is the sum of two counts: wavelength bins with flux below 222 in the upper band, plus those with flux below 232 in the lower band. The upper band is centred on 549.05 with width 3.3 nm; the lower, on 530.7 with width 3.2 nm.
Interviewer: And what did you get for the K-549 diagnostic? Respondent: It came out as 18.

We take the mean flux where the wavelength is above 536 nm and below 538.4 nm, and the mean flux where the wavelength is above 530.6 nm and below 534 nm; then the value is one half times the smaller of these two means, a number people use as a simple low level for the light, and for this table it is 116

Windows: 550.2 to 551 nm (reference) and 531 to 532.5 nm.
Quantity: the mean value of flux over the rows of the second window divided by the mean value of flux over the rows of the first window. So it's 1.10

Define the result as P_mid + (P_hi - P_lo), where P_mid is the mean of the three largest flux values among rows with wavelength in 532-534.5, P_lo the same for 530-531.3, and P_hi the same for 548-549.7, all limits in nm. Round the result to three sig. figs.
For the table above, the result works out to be 220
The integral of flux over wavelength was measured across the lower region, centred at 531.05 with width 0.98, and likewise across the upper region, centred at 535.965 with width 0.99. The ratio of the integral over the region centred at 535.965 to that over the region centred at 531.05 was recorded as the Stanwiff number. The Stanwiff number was 0.94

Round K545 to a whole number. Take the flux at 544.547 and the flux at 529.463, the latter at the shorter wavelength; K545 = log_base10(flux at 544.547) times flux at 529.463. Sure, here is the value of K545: 465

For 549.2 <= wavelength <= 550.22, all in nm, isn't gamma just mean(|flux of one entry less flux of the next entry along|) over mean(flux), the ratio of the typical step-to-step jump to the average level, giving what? 0.035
